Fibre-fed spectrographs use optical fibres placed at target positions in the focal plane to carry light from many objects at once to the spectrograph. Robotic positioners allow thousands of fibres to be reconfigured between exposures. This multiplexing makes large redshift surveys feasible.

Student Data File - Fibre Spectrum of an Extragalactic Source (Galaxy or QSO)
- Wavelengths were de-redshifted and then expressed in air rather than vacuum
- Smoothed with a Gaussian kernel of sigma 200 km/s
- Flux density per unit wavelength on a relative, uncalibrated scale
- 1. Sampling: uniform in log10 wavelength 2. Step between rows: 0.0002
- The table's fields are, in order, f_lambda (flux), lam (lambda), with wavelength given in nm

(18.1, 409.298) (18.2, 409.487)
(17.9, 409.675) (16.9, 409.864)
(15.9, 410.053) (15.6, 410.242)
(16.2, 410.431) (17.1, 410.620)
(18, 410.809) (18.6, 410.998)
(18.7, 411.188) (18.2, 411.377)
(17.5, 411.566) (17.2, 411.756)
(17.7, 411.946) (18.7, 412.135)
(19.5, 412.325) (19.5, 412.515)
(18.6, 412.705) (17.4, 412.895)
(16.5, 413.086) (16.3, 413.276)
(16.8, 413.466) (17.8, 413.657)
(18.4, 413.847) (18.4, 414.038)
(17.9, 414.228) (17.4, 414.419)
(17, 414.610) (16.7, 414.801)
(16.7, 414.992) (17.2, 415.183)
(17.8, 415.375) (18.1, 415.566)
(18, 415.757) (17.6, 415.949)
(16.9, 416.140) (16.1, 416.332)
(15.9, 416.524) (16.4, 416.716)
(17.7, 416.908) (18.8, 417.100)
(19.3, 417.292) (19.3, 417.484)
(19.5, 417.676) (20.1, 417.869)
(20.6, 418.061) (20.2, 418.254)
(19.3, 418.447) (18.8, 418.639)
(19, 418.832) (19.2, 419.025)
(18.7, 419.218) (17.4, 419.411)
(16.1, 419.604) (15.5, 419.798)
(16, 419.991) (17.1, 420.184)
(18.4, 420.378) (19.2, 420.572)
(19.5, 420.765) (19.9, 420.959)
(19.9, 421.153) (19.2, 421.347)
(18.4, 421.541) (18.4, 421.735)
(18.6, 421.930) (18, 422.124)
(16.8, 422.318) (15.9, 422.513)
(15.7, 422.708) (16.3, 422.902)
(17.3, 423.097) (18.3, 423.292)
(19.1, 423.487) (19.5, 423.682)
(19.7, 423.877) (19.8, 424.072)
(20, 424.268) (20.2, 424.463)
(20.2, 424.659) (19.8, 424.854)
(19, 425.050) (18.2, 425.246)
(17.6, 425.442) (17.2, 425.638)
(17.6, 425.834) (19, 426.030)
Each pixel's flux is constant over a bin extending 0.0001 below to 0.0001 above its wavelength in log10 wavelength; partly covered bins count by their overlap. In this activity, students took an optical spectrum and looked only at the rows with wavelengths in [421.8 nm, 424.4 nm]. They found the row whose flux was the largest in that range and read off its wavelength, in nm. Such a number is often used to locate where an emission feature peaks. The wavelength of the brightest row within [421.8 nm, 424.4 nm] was 424.268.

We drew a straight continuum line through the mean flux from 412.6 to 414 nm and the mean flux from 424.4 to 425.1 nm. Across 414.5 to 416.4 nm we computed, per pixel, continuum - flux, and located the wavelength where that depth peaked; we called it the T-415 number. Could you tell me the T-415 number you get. 416.332 nm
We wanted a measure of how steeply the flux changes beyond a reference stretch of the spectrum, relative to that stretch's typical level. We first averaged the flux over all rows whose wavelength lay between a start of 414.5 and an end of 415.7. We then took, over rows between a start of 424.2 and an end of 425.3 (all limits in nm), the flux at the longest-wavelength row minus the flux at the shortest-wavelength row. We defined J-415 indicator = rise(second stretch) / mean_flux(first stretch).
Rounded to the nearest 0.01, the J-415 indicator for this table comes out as -0.10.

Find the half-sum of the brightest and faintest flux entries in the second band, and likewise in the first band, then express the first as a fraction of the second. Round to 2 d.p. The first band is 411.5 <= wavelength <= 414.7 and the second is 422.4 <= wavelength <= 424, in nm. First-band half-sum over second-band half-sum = 1.01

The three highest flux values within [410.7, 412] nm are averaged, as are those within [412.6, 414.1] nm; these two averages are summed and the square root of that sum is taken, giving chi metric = 6.08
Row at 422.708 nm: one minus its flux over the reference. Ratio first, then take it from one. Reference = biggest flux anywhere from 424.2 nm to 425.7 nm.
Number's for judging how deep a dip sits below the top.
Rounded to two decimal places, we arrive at 0.22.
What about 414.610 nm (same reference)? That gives 0.16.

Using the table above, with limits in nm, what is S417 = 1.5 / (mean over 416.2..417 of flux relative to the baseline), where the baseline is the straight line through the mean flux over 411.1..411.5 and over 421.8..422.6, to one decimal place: -1.1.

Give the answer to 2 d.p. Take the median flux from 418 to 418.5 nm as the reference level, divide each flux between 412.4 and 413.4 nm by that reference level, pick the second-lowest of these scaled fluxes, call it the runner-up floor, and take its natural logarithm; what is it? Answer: -0.20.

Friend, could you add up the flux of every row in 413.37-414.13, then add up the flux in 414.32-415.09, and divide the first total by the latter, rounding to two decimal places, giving 1.05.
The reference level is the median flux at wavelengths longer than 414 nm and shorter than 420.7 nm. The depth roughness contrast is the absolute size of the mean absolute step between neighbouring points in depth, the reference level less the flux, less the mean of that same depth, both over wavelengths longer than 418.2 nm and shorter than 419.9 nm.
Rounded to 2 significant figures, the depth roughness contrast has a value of 1.0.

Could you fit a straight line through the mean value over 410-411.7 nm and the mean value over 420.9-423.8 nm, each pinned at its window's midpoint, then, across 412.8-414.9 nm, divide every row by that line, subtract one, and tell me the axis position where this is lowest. 413.276 nm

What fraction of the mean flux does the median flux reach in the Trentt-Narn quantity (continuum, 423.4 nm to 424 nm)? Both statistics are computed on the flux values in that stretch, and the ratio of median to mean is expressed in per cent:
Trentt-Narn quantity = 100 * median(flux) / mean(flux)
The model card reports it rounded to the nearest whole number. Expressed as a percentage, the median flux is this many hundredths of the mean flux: 100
